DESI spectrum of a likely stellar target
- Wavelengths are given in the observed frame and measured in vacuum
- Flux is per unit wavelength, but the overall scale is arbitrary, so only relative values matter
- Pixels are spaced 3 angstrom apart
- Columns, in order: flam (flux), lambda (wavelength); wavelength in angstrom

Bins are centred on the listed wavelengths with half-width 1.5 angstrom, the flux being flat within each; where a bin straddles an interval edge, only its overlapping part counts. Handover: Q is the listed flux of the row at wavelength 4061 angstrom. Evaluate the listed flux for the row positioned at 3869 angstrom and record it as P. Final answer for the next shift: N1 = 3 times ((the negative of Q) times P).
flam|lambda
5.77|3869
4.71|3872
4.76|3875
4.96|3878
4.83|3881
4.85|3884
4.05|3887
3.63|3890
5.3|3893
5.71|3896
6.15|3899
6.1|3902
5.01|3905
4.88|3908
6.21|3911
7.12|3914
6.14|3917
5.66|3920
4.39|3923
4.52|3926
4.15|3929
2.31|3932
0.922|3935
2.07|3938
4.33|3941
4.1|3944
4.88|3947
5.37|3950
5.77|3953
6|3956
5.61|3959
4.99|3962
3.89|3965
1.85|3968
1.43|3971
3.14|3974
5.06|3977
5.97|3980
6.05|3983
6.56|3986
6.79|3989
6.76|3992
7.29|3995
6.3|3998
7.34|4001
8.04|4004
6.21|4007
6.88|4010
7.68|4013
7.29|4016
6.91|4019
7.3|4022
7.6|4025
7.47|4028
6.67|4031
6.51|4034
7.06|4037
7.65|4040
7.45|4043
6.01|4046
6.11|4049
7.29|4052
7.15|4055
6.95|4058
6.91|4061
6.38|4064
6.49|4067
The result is -120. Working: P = 5.77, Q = 6.91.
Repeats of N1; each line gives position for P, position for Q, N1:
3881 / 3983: -88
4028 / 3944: -92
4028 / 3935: -21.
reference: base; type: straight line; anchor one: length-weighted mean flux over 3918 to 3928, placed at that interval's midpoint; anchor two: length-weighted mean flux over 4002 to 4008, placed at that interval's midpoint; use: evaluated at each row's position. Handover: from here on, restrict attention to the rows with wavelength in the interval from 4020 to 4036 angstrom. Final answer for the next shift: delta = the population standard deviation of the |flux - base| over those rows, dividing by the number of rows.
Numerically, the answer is 0.54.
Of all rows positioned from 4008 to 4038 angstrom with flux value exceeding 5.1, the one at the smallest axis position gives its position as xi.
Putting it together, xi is 4010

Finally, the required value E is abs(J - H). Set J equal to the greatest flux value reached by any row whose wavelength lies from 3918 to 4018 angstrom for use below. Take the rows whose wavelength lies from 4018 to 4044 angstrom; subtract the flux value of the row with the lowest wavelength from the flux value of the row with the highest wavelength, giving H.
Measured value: 7.5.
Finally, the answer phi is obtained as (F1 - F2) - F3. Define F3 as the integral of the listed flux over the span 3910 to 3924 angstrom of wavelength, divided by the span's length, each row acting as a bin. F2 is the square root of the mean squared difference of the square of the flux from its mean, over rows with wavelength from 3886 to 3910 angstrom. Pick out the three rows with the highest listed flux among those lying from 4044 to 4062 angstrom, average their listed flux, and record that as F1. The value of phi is -7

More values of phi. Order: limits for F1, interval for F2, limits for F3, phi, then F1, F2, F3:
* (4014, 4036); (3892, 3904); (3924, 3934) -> 0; 7.5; 3.9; 3.6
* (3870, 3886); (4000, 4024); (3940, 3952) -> -7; 4.9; 7.4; 4.7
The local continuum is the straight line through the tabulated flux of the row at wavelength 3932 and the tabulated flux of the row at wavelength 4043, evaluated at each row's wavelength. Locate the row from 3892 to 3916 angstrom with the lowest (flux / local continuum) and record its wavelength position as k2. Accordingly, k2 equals 3908 angstrom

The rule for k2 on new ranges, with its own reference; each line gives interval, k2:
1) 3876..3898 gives 3881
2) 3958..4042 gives 3971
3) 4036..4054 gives 4049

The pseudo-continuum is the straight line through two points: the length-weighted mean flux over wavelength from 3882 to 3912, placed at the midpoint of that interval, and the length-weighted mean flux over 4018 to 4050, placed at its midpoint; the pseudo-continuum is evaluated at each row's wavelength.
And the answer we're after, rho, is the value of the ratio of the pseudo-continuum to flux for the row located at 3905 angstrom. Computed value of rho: 1.05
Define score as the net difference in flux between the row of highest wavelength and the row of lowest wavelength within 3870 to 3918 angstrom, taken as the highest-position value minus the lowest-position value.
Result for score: 1.4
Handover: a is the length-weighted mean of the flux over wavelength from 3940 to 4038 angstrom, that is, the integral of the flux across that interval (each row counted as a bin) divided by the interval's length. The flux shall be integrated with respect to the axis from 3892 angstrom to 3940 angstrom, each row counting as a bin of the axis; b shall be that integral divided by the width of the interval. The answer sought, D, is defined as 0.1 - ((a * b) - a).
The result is -22.3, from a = 5.9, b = 4.8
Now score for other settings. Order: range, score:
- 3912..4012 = -0.2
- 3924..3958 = 1.5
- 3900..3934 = -3.8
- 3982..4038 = 1.0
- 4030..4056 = 0.5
